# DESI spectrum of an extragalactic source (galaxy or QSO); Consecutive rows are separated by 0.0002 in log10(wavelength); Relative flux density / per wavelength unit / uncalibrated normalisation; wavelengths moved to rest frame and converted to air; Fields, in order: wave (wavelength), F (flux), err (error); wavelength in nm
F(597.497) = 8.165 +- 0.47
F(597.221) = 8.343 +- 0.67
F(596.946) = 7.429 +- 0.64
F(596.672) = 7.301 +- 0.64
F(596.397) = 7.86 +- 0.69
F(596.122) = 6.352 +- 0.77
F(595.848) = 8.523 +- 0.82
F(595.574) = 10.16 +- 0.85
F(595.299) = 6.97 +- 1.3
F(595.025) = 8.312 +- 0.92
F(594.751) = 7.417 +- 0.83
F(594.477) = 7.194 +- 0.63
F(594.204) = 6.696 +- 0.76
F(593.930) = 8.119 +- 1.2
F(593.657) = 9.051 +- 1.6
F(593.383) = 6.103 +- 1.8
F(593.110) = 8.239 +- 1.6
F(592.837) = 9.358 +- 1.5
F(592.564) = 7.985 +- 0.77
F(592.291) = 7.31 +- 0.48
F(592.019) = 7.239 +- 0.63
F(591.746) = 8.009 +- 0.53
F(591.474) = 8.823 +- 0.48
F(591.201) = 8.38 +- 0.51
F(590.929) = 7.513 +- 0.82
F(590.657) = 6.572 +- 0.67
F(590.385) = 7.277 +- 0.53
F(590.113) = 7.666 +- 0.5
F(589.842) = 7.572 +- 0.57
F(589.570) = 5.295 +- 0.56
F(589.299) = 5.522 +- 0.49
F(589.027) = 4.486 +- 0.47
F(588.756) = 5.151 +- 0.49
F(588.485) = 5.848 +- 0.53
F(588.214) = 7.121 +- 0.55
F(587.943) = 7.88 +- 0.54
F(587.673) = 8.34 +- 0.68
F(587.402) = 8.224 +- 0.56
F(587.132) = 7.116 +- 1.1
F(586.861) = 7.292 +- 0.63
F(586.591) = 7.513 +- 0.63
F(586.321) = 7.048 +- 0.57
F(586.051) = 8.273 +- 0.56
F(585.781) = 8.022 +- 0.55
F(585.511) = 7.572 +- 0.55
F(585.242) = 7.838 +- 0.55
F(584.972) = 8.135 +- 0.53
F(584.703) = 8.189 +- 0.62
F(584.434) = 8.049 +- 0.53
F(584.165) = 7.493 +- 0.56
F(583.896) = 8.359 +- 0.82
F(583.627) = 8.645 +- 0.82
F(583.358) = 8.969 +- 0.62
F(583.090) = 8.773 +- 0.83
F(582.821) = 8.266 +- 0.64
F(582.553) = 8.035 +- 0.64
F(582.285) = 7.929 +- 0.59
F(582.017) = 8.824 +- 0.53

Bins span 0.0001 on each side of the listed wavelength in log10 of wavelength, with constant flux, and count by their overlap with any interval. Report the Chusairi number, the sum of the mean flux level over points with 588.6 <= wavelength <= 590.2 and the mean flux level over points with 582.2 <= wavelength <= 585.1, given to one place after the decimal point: 14.2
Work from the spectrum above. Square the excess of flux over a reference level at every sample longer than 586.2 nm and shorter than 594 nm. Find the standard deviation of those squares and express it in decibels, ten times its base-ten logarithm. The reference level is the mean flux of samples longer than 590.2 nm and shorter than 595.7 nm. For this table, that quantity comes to 4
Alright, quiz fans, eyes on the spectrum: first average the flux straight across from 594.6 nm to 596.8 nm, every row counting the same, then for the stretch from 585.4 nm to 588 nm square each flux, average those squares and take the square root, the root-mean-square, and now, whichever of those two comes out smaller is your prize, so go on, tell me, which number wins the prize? 7.7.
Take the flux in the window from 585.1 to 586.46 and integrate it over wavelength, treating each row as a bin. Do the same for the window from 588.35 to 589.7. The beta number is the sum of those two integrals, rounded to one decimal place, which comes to 17.6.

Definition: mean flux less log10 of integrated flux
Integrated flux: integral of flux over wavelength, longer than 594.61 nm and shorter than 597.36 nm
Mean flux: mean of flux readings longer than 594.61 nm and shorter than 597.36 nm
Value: 6.53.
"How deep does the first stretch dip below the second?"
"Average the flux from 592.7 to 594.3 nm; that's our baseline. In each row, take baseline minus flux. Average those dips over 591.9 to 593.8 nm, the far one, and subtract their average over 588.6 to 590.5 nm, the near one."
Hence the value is -1.8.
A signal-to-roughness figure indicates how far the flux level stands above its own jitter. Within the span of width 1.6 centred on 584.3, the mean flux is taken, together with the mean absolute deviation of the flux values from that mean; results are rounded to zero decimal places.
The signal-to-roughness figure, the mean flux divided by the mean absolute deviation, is 32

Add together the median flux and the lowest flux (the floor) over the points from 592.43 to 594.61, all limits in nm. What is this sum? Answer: 14.2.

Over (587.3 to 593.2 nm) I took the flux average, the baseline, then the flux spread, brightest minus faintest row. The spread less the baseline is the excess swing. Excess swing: -2.4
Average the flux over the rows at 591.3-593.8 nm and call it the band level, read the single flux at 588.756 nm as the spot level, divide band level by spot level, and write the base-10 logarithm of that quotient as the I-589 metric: 0.19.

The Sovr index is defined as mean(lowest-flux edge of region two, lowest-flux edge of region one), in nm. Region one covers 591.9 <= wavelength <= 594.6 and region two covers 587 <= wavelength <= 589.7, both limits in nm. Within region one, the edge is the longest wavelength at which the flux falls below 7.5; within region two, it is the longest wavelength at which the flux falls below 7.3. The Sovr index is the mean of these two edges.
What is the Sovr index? 592.02 nm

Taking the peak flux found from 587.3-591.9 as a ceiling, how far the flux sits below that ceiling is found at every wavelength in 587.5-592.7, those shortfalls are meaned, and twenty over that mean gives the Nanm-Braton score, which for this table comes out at 11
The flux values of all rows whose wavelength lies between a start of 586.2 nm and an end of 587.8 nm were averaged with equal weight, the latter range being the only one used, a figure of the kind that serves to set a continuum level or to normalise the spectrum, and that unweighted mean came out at 7.6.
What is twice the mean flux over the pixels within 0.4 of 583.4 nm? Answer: 17.6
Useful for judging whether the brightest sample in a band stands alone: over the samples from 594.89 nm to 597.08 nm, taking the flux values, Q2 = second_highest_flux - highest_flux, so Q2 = -1.6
